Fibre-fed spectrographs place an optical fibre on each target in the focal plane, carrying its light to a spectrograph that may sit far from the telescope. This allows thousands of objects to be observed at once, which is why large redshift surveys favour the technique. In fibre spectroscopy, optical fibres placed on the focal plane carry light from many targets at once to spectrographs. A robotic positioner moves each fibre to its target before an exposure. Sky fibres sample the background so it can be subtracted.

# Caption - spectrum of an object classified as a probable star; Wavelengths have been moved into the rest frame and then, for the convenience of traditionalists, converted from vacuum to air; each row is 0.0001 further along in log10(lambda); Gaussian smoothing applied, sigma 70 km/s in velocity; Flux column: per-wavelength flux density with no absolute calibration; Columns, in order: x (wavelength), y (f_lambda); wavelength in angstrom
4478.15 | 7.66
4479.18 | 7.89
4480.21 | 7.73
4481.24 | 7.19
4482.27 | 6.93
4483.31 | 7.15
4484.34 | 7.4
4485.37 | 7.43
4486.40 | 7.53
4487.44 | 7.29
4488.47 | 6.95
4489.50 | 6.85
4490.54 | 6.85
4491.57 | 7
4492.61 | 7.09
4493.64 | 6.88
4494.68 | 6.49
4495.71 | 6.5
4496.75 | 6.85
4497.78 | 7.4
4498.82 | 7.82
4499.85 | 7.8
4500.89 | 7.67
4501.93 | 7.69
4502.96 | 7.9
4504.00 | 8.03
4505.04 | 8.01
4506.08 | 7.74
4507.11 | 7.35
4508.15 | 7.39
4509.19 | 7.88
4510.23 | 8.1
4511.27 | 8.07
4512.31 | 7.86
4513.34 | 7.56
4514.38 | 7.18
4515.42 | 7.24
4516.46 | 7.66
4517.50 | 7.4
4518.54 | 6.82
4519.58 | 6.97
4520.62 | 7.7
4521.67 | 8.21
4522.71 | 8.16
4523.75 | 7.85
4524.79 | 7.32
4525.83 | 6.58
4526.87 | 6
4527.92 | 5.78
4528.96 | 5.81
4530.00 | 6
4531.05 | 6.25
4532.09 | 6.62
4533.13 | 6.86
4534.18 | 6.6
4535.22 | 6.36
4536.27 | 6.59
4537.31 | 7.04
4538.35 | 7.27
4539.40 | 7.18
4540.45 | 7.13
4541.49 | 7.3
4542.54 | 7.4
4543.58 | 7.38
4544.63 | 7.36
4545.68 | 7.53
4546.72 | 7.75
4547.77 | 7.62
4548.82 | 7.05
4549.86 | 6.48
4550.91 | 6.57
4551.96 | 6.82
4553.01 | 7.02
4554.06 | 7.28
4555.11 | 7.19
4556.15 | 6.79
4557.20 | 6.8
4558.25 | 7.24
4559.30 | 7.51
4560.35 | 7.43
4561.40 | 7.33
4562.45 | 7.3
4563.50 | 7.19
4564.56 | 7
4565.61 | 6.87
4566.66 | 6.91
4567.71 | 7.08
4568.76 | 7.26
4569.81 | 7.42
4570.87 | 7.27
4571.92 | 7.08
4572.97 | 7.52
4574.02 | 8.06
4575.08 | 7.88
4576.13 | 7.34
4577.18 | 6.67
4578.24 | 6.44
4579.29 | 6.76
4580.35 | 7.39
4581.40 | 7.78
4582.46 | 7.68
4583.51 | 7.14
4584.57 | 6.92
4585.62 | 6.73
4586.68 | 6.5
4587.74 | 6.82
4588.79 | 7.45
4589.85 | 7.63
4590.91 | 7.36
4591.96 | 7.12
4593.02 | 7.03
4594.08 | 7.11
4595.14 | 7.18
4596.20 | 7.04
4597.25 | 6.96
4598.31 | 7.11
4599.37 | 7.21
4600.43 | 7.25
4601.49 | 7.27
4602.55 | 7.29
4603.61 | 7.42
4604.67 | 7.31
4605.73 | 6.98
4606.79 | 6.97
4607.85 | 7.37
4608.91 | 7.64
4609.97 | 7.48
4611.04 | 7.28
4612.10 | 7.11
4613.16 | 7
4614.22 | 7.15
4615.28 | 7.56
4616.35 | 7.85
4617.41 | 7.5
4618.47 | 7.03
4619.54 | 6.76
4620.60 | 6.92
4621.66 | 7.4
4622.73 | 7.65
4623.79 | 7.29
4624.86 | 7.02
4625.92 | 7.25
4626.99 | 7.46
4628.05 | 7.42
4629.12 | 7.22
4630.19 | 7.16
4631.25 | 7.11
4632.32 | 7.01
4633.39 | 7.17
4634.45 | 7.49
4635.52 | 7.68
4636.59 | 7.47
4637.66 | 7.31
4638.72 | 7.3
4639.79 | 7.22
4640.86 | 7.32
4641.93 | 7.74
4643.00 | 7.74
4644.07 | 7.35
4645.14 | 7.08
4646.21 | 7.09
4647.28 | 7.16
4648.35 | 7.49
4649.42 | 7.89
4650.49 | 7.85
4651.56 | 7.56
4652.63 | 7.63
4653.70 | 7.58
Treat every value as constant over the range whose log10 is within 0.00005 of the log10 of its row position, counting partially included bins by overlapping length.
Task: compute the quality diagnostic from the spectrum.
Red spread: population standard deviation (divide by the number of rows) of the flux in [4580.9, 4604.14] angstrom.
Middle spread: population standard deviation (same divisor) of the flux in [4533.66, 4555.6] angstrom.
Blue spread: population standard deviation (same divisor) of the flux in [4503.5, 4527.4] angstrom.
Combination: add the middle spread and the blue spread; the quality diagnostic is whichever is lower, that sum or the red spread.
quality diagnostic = 0.30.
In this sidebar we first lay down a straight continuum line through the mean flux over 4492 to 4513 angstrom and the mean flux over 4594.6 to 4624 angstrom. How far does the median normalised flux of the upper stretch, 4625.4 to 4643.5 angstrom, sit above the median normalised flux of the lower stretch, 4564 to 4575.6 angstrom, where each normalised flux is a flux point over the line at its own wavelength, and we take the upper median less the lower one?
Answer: 0.031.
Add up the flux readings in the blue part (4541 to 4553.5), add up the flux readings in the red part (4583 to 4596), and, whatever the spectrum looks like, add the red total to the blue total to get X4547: 171.3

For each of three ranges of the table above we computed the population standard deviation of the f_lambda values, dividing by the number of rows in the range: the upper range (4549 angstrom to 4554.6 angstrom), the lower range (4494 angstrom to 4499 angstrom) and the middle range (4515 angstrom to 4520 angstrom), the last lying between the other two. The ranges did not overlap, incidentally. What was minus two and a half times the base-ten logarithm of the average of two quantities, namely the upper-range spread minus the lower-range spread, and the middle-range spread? 3.6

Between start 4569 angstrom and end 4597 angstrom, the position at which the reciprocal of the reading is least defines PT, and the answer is 4574.02 angstrom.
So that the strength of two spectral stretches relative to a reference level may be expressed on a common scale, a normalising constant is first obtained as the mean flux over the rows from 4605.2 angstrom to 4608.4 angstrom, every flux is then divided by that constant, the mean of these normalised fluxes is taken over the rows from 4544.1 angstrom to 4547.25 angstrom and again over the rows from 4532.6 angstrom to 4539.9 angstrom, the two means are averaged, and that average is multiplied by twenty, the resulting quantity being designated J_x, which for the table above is 20.2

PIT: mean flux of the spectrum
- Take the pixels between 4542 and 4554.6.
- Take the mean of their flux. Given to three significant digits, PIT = 7.19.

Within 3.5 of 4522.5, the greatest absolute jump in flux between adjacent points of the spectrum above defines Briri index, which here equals 0.7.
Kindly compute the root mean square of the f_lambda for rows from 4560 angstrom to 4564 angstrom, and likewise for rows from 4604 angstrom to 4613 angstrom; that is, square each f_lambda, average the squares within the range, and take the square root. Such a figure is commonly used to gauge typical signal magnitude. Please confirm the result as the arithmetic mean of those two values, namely 7.29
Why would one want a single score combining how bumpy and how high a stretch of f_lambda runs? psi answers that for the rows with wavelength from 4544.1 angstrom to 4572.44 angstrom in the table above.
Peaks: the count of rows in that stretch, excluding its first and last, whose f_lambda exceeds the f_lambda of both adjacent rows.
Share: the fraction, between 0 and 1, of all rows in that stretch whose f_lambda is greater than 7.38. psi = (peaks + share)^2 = 18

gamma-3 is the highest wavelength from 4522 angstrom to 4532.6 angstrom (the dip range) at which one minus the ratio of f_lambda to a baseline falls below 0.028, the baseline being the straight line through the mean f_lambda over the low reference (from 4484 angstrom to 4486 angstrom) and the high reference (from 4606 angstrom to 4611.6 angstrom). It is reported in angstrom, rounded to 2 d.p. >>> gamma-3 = 4524.79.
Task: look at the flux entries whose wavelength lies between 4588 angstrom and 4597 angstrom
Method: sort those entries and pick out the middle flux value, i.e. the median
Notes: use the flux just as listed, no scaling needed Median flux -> 7.15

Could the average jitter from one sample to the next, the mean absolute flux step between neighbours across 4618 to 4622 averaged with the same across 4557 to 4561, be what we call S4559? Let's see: 0.283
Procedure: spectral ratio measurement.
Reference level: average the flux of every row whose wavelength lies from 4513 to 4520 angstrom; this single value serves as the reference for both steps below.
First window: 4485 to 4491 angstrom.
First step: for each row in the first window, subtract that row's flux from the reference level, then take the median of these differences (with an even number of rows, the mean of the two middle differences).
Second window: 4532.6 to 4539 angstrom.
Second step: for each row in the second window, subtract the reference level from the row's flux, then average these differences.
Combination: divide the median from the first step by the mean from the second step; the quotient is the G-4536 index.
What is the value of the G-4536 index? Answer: 0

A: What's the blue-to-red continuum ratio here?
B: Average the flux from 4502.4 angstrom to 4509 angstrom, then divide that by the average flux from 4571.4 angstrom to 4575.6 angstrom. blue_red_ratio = 1.01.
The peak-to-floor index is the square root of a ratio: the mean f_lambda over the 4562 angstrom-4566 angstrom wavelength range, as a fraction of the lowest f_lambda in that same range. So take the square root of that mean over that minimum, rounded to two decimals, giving 1.02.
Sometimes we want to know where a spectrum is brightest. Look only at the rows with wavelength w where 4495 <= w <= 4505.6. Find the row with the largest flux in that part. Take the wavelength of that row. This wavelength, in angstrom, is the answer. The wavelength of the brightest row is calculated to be 4504.00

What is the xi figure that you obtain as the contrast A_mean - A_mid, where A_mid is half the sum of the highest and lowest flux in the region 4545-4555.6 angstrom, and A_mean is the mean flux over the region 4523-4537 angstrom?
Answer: -0.6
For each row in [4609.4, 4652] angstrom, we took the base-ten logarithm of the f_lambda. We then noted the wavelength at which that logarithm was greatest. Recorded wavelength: 4649.42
